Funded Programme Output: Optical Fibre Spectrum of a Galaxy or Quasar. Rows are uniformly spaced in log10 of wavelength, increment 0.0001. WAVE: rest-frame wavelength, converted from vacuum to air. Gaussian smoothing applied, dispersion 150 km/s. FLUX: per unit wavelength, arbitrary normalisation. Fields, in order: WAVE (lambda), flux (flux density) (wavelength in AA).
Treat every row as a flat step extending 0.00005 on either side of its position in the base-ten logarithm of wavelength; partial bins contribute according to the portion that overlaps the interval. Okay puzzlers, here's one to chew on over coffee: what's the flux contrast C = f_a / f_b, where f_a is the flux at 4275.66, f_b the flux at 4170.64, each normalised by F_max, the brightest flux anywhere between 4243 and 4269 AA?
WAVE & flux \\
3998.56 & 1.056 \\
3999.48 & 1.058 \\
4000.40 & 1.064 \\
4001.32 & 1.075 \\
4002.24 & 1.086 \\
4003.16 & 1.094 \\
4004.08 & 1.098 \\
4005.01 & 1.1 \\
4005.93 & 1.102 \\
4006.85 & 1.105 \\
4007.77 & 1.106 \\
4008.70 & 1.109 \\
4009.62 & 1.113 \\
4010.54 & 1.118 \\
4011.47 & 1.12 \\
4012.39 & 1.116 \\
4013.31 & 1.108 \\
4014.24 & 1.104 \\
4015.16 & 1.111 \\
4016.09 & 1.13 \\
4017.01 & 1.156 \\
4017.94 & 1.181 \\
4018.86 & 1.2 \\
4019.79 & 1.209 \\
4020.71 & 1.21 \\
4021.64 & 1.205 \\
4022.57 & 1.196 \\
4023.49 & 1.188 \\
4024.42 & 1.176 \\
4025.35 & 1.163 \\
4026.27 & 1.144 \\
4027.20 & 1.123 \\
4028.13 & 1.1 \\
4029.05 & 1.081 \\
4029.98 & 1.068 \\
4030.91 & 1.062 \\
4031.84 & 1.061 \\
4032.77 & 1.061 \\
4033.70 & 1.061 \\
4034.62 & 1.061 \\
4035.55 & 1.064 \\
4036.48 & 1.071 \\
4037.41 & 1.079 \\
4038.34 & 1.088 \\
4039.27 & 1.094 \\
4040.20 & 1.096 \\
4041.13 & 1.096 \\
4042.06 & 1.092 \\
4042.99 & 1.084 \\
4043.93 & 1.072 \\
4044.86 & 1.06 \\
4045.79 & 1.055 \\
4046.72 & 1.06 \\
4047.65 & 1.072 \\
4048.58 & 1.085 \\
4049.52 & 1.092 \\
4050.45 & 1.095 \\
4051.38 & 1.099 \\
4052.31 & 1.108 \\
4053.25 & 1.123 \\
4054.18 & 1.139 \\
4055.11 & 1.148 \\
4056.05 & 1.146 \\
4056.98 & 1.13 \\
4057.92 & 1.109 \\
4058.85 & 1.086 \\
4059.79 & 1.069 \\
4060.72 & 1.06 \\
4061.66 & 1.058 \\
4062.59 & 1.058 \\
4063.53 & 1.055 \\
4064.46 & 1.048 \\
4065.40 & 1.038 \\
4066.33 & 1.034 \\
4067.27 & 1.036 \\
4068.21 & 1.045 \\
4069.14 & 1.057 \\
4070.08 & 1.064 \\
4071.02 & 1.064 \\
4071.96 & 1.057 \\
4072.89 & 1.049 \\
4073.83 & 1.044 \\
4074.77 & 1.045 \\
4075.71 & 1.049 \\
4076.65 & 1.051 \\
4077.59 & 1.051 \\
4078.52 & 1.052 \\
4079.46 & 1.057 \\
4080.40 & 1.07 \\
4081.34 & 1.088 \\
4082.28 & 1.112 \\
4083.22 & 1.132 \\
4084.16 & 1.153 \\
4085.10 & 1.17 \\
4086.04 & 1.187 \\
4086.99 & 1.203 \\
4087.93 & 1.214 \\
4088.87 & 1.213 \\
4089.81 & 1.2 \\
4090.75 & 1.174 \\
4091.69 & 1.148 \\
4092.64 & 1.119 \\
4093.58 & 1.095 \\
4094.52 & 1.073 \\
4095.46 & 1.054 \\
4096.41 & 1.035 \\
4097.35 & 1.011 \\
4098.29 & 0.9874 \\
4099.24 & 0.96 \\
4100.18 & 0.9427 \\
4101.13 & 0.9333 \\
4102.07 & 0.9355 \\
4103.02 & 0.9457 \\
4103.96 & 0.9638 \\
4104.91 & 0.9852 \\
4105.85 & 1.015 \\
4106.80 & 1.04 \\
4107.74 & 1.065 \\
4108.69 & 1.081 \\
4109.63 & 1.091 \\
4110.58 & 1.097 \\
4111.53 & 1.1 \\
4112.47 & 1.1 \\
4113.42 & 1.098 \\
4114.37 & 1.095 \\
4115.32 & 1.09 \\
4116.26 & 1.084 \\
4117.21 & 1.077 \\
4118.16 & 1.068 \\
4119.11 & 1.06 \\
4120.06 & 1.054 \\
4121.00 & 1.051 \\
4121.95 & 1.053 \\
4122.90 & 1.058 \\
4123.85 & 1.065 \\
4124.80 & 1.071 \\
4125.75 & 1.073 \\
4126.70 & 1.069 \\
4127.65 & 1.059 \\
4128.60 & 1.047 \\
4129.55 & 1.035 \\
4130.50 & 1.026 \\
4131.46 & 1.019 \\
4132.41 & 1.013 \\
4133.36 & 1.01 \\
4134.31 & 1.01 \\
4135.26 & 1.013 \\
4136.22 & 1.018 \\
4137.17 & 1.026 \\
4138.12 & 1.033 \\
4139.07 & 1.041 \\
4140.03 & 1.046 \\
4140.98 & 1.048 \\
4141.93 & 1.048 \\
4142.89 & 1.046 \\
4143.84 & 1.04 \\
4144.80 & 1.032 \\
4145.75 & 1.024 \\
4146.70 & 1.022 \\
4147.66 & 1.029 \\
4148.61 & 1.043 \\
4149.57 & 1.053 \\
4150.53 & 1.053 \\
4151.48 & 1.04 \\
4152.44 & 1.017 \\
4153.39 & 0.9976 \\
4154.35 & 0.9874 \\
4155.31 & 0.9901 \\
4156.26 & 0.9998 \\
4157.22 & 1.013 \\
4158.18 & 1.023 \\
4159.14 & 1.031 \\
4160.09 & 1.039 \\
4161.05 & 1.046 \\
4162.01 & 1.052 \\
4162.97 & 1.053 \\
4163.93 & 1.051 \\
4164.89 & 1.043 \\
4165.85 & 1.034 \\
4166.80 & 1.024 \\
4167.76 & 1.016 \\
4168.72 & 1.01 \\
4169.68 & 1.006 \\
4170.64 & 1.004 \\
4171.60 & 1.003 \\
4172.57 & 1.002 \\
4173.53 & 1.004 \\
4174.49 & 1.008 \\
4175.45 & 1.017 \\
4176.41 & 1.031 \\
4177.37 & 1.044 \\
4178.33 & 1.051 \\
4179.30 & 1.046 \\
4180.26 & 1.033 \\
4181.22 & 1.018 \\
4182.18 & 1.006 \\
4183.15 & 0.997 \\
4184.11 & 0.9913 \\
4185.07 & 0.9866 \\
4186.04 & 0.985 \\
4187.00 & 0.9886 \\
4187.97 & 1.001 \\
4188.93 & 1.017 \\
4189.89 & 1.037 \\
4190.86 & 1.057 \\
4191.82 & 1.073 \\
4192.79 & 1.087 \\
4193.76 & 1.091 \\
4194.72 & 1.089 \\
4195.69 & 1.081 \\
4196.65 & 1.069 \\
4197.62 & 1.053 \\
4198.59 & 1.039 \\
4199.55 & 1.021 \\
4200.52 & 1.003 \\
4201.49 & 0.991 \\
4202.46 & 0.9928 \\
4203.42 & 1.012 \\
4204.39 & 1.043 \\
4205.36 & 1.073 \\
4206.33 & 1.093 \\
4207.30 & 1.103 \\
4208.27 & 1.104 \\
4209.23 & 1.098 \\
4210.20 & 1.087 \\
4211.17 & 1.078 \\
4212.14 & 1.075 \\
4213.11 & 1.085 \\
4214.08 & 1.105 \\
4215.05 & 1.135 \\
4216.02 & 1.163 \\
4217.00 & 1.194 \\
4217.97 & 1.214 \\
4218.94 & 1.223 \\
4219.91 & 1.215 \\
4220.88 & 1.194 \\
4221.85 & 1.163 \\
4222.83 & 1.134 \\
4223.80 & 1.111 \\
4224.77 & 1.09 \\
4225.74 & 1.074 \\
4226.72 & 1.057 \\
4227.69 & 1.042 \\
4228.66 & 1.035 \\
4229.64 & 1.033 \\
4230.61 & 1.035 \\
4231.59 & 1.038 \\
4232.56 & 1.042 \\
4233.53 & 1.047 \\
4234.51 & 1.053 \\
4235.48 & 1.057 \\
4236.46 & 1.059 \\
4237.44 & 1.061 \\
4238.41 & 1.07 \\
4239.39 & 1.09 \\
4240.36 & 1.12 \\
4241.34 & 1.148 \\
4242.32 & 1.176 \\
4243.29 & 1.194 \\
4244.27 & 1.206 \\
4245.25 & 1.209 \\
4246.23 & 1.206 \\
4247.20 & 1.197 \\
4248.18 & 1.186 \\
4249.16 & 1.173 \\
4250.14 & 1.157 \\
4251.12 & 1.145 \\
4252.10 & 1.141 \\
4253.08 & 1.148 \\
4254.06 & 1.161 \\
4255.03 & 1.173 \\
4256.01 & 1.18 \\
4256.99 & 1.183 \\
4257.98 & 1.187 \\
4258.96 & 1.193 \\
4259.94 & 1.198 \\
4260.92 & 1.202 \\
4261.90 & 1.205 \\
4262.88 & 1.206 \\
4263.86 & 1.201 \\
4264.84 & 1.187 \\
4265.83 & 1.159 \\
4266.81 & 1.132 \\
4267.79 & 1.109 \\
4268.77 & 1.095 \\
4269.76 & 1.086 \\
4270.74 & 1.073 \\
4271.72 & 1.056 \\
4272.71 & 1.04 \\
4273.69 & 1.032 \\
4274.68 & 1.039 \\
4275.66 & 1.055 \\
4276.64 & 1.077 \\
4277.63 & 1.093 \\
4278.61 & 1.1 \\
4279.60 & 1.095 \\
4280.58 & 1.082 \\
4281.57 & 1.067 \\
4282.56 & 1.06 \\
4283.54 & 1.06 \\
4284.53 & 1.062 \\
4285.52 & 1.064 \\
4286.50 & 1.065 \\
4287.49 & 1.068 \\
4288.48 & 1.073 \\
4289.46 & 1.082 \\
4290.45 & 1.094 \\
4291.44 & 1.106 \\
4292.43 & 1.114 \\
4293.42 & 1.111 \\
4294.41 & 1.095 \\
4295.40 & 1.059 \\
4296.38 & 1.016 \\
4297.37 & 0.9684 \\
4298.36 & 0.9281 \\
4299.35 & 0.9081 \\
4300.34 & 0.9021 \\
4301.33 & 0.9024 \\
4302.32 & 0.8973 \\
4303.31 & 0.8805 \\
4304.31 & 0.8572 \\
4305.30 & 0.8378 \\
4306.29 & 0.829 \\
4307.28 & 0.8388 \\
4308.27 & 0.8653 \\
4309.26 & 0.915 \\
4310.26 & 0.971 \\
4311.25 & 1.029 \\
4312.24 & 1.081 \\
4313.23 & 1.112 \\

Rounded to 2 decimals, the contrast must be 1.05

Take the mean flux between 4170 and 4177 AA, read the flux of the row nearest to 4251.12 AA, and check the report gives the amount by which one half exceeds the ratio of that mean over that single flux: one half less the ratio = -0.382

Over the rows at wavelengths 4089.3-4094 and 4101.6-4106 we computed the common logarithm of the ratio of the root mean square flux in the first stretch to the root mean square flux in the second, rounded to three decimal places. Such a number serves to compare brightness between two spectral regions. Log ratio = 0.073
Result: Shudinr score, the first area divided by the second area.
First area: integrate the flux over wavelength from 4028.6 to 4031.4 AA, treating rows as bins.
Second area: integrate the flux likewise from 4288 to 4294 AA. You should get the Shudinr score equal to 0.5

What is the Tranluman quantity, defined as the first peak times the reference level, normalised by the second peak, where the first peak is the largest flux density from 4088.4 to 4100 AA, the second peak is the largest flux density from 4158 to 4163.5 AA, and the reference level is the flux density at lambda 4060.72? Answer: 1.2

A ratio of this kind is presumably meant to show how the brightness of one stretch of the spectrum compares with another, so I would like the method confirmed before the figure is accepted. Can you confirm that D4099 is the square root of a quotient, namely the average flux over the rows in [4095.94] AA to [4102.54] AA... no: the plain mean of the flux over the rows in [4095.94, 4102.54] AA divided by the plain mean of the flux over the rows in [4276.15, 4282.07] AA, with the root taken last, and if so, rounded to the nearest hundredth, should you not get 0.95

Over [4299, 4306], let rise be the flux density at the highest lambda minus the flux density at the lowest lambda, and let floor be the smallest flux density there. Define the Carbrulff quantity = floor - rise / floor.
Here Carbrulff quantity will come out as 0.92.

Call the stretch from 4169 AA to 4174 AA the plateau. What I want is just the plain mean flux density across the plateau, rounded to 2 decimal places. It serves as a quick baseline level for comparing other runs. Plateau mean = 1.00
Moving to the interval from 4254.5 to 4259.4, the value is 1.18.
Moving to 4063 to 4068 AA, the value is 1.04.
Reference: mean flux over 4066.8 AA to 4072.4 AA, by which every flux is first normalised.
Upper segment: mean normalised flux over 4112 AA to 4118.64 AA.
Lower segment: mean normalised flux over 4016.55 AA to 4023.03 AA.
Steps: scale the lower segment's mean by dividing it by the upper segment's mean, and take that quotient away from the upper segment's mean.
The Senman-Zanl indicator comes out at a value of -0.066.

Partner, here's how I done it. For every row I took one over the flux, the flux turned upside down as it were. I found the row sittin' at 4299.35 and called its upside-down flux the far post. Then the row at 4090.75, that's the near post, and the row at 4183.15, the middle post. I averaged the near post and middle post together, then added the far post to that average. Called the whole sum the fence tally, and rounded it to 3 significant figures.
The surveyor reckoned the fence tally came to 2.03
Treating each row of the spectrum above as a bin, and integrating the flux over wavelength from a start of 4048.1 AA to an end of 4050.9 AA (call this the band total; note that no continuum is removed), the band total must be 3.05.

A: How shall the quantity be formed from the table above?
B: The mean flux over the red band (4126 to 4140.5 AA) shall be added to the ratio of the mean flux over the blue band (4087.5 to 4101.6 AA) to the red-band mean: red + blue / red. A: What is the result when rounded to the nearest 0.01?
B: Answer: 2.08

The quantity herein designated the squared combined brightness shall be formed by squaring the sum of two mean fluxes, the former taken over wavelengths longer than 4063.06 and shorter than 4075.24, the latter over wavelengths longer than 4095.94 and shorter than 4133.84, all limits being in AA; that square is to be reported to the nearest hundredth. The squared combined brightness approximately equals 4.36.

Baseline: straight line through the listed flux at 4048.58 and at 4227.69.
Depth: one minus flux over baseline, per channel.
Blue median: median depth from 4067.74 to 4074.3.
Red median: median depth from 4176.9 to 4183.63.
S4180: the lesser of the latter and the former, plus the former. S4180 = 0.04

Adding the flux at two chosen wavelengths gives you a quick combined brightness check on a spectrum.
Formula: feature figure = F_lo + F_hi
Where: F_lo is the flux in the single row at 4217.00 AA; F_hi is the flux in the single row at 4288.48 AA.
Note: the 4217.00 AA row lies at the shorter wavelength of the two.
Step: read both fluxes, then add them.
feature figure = 2.27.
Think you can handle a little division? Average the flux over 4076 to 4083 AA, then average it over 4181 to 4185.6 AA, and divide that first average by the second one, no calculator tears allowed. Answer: 1.07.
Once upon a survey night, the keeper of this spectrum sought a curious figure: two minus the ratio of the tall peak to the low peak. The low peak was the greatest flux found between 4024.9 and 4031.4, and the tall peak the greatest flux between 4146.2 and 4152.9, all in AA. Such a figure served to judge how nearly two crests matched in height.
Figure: 1.09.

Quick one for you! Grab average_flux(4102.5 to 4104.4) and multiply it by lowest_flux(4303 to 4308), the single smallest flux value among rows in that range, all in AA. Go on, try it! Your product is 0.79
